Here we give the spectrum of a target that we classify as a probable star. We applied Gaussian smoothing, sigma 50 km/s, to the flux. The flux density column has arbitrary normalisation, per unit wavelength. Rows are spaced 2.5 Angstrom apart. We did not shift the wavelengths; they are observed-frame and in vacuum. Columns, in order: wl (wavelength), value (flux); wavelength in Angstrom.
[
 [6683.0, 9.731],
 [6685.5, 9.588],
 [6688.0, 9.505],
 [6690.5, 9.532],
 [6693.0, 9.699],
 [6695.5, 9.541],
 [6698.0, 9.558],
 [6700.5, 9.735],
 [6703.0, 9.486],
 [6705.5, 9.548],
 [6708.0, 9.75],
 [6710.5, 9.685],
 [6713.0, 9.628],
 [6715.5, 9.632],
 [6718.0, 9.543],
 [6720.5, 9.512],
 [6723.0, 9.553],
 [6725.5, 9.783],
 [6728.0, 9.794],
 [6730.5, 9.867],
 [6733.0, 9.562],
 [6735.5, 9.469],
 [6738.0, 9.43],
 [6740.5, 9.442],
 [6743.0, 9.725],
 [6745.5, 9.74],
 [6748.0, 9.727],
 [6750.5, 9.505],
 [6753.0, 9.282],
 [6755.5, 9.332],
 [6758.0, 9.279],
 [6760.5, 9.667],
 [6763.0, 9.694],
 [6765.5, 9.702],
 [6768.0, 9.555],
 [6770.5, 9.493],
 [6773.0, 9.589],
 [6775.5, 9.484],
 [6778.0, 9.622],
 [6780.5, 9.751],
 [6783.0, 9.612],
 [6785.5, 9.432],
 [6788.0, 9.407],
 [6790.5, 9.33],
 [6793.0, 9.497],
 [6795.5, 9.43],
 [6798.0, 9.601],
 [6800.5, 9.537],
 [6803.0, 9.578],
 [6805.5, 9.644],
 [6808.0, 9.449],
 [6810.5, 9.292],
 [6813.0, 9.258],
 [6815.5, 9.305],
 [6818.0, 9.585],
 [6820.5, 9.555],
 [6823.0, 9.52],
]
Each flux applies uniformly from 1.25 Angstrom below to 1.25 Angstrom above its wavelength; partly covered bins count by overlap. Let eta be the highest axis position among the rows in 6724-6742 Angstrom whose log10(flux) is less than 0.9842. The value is 6740.5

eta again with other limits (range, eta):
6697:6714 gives 6713.0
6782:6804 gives 6803.0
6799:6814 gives 6813.0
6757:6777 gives 6775.5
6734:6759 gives 6758.0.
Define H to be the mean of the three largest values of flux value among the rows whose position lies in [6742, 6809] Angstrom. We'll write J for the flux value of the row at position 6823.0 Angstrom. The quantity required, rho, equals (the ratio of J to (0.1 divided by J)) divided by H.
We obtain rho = 93.1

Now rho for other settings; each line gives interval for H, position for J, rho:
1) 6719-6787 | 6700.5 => 96.6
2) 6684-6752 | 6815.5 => 88.2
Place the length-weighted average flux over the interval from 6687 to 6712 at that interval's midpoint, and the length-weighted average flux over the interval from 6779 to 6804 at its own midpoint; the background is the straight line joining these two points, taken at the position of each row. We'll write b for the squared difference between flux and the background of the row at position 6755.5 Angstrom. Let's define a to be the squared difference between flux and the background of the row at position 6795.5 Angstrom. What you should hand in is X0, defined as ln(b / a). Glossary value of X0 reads 2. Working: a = 0.0071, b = 0.048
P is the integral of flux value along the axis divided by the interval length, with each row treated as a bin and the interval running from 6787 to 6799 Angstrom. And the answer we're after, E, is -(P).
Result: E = -9.45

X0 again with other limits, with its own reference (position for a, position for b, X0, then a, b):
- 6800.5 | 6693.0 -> 2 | 0.0008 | 0.008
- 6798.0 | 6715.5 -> -2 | 0.0080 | 0.002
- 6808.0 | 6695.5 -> 0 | 0.0028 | 0.005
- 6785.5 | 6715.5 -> -2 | 0.0084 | 0.002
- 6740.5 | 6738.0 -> 0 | 0.0154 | 0.019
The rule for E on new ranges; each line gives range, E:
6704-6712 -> -9.65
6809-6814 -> -9.28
